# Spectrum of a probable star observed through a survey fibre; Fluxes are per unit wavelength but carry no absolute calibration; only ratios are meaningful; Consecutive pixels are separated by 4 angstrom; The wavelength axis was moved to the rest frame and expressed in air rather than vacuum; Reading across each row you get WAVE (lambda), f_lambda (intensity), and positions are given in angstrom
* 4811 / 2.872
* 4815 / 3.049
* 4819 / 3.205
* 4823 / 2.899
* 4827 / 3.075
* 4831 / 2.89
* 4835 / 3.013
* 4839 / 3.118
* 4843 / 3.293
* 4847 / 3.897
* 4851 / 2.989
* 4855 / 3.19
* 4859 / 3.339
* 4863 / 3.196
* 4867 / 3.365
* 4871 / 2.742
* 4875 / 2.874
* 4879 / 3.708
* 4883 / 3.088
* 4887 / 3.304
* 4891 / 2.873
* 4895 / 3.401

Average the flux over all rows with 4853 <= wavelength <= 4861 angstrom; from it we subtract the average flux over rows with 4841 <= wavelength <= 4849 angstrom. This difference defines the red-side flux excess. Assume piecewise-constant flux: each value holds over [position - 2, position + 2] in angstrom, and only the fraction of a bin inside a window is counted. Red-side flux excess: -0.33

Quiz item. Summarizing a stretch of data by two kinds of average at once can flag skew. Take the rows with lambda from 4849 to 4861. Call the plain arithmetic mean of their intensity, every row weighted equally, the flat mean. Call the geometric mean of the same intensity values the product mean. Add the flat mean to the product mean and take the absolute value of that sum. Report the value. 6.3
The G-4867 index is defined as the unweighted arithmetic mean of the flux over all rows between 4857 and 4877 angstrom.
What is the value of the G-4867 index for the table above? 3.10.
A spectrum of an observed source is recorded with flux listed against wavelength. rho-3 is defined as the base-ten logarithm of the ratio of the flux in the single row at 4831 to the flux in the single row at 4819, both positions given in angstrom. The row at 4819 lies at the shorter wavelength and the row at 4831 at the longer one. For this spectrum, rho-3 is -0.045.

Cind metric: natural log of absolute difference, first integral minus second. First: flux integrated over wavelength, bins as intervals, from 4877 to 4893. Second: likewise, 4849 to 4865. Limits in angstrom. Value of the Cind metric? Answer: 0.04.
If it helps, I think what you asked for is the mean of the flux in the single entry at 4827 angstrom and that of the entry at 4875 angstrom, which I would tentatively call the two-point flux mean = 2.97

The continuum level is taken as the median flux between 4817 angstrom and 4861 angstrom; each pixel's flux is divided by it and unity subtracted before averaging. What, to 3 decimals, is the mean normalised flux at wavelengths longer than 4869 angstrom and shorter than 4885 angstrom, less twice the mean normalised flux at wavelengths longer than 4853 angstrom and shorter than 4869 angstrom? -0.104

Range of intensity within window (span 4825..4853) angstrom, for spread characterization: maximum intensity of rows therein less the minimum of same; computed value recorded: 1.0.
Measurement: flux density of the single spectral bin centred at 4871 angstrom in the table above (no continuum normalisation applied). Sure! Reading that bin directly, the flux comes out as 2.742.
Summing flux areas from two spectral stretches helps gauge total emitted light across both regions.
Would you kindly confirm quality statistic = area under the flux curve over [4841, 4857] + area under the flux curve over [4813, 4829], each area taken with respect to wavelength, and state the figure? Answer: 102.4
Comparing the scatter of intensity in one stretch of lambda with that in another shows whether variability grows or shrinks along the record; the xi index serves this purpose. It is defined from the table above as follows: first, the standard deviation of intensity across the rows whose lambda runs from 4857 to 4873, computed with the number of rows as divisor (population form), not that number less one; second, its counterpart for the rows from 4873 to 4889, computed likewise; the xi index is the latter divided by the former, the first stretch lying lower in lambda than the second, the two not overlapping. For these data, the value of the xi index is 1.2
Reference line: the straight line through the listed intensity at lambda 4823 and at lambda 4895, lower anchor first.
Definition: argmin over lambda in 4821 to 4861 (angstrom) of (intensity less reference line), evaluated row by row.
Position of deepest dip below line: 4851 angstrom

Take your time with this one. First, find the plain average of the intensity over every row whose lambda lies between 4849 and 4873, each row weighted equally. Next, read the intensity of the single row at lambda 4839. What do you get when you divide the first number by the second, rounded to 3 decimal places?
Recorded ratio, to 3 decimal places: 1.006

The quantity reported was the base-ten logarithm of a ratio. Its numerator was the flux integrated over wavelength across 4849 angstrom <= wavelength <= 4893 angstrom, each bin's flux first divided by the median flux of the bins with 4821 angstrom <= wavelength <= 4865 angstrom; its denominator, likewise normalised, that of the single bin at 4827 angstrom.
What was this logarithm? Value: 1.65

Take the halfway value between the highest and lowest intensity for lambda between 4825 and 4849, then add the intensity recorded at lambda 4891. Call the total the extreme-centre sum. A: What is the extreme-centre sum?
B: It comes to 6.27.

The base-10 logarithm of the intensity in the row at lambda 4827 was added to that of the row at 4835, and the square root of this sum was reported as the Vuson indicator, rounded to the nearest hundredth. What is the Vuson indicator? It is 0.98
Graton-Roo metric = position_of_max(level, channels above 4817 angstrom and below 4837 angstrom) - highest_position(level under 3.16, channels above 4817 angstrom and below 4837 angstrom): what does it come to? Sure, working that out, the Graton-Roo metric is -16 angstrom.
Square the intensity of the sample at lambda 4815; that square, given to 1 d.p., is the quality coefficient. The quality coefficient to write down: 9.3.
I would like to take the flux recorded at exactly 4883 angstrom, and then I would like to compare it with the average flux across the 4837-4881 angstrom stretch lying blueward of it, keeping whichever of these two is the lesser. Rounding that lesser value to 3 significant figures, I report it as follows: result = 3.09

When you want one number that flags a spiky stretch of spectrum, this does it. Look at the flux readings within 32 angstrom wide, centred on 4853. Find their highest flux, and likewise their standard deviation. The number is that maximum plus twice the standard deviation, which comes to 4.4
